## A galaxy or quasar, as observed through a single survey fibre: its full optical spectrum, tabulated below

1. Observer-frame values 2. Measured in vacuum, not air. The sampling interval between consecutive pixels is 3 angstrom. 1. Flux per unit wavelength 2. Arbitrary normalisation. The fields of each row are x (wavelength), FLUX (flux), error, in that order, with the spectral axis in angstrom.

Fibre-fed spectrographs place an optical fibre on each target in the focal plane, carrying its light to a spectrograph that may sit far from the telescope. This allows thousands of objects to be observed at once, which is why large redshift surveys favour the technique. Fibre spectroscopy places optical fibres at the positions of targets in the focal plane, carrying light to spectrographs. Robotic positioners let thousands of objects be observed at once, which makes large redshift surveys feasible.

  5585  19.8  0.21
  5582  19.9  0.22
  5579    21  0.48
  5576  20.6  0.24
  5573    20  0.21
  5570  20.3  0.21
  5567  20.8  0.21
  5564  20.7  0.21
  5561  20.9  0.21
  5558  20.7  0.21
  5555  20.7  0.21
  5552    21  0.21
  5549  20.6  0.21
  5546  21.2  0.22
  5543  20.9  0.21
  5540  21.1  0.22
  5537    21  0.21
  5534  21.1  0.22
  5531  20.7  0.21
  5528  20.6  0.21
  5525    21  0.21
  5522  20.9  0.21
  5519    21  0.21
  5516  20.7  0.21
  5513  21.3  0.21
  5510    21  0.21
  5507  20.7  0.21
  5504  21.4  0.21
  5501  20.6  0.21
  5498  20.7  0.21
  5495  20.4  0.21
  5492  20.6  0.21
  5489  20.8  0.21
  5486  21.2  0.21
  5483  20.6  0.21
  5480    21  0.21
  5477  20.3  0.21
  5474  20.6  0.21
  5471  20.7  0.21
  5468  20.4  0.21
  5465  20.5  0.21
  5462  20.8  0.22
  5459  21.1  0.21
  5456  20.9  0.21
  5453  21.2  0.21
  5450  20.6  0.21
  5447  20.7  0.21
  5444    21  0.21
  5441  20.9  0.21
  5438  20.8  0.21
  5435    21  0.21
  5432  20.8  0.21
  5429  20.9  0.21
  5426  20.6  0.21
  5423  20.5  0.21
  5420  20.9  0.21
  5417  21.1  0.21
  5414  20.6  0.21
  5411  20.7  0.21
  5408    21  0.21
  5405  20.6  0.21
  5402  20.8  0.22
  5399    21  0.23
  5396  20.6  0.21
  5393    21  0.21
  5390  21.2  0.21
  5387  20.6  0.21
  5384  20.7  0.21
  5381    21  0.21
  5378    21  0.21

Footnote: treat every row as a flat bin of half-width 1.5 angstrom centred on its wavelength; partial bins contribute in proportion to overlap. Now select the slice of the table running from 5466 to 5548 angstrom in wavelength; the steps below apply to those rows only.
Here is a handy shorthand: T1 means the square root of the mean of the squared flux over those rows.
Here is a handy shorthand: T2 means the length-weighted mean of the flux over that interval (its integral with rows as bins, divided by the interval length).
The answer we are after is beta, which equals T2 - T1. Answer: -0.0053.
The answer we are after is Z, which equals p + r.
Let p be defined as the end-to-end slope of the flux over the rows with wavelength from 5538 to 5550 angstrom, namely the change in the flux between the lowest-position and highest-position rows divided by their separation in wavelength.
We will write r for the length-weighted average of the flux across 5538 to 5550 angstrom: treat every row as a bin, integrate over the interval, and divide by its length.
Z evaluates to 20.9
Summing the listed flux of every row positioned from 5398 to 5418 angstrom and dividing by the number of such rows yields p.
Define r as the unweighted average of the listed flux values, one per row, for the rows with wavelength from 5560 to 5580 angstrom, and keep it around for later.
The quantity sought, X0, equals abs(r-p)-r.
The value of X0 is -20.4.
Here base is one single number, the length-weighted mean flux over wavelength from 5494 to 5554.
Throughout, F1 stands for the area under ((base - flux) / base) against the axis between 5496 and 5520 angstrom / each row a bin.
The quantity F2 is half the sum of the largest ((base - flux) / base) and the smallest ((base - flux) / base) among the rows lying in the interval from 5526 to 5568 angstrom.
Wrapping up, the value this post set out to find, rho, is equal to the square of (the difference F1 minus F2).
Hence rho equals 0.00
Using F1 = -0.02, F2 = -0.0001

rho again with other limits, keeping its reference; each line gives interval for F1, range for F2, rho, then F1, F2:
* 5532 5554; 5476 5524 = 0.01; -0.08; 0.0023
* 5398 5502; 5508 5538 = 0.42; 0.64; -0.0025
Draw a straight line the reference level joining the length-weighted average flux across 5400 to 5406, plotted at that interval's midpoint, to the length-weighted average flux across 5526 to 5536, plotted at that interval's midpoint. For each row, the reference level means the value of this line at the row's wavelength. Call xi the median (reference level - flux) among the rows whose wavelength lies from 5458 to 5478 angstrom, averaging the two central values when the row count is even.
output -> 0.18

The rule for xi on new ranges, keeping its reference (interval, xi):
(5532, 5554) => -0.18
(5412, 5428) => 0.14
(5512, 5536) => -0.14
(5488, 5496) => 0.19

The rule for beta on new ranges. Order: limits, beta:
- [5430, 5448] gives 0.0053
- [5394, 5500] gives -0.0010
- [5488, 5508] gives -0.0024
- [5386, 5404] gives -0.0012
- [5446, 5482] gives -0.0031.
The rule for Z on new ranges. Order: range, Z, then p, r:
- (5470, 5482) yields 20.7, 0.03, 20.6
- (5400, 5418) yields 20.8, 0.02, 20.8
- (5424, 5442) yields 20.8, 0.02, 20.8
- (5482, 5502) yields 20.7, 0.00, 20.7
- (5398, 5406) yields 20.7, -0.07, 20.8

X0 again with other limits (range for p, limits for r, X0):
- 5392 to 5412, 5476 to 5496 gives -20.6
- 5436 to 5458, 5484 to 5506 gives -20.8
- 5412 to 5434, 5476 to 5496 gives -20.6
